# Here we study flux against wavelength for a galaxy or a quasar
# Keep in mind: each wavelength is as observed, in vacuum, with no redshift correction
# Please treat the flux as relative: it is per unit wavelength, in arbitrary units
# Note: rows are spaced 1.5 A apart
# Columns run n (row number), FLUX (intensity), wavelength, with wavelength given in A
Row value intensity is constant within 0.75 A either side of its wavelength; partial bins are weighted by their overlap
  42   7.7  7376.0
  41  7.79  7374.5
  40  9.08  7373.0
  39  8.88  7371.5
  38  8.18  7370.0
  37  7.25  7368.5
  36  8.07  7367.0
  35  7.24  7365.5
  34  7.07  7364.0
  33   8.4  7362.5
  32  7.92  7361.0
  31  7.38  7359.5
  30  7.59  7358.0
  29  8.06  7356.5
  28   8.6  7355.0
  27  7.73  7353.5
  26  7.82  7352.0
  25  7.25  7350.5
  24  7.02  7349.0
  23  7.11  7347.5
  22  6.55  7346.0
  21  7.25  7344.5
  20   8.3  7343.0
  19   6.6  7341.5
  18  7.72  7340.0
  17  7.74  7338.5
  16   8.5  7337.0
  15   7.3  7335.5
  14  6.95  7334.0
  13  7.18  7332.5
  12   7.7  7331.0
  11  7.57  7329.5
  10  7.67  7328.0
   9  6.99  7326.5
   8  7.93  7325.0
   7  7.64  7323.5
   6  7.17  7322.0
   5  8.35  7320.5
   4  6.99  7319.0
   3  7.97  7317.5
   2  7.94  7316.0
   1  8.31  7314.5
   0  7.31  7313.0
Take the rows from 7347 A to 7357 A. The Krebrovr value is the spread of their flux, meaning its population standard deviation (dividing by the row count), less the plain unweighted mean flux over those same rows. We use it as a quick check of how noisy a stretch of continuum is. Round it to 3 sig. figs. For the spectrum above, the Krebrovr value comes -7.13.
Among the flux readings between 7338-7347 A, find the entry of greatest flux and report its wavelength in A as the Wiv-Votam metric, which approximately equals 7343.0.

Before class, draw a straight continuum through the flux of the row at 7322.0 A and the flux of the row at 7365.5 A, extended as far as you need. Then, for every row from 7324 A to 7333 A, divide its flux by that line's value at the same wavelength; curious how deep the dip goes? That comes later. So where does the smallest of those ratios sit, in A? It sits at 7326.5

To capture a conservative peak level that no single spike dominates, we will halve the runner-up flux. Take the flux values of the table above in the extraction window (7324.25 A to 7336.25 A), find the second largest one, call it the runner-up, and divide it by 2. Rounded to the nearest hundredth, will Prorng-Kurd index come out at 3.85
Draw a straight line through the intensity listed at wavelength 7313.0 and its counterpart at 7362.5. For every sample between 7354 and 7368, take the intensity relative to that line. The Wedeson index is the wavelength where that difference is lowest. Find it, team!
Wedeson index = 7364.0 A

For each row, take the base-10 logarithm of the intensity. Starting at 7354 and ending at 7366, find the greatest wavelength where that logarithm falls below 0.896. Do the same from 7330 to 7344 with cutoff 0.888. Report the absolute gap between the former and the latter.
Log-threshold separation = 24.0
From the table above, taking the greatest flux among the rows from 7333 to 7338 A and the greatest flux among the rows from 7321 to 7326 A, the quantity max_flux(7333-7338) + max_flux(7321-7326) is 16.4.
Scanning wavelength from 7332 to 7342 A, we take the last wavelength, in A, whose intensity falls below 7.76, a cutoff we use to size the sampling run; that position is 7341.5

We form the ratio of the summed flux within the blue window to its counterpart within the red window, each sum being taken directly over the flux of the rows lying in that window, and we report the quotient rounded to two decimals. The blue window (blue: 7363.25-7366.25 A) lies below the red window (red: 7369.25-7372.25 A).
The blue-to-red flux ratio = 0.84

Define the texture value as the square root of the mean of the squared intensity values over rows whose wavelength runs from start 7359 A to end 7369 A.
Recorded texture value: 7.63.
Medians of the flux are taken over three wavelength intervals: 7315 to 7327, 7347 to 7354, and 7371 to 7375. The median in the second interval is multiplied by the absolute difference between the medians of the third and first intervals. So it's 7.9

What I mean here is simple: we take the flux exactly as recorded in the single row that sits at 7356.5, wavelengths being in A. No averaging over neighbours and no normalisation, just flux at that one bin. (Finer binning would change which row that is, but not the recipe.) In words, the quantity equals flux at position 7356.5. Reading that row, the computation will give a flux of 8.06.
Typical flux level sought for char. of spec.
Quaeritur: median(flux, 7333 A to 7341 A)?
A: 7.72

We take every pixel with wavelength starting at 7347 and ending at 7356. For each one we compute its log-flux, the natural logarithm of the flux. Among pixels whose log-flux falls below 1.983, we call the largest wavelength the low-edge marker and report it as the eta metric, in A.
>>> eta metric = 7350.5 A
